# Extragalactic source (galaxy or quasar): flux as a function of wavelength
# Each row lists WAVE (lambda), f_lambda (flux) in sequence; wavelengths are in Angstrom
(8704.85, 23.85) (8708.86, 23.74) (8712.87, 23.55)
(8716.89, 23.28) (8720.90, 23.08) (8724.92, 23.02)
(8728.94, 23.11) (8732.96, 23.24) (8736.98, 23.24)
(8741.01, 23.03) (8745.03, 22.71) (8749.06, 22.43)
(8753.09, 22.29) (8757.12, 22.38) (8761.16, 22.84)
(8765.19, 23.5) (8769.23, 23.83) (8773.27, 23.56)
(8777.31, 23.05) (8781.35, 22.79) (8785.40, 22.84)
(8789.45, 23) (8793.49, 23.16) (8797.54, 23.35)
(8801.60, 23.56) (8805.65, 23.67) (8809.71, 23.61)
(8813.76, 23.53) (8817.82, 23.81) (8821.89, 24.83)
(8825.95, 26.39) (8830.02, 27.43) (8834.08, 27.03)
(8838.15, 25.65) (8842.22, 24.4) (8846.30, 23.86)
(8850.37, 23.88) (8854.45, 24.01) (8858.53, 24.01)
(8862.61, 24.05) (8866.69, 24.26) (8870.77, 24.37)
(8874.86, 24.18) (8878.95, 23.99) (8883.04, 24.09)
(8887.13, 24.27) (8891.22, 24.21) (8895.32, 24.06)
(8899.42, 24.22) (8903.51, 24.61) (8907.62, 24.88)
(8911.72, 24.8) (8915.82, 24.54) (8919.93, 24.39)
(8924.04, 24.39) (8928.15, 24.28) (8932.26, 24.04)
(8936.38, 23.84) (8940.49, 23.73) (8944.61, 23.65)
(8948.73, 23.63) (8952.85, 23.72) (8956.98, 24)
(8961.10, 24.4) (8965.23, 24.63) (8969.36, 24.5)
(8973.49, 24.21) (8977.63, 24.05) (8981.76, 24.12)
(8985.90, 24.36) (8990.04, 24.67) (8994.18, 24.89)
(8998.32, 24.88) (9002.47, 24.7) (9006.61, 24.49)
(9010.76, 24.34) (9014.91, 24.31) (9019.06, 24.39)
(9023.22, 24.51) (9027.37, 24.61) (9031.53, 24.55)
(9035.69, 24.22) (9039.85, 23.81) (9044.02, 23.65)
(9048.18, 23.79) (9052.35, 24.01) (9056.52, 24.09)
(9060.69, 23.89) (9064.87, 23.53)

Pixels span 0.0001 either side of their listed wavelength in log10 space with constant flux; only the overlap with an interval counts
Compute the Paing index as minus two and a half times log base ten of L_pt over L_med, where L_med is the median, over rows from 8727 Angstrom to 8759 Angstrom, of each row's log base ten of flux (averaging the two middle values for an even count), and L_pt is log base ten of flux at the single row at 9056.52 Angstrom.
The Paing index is -0.018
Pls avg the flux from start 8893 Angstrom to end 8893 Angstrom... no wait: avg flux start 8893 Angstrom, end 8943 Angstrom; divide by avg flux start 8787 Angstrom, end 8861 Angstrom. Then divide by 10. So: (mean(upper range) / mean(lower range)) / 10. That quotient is 0.100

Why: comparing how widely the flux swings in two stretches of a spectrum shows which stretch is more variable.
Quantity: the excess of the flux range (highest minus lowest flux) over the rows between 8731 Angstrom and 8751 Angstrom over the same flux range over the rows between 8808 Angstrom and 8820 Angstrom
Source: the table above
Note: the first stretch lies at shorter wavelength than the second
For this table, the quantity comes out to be 0.5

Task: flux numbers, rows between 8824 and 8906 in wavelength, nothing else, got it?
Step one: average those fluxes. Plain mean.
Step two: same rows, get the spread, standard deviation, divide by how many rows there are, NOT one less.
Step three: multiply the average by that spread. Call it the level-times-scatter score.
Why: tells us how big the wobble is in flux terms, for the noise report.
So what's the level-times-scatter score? 26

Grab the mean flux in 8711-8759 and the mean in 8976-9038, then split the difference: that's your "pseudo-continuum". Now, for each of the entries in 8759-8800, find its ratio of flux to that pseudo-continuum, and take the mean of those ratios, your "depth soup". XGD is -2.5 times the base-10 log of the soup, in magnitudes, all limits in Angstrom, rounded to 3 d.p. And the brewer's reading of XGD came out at 0.024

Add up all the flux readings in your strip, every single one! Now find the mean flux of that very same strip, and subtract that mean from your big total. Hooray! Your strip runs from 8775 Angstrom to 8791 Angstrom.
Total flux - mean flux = 68.8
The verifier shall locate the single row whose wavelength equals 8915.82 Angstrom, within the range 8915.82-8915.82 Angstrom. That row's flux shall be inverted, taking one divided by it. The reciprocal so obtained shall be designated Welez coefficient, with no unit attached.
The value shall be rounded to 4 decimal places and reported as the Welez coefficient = 0.0407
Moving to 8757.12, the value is 0.0447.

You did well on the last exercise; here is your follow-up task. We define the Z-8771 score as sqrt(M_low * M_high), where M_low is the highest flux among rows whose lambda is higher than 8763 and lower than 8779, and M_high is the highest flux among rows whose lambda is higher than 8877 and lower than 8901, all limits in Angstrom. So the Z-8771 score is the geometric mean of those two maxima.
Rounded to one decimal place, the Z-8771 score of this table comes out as 24.0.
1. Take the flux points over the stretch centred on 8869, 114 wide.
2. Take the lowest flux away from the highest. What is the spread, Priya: 3.9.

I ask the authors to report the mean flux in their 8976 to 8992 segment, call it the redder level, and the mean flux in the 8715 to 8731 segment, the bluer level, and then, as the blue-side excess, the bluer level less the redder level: -1.2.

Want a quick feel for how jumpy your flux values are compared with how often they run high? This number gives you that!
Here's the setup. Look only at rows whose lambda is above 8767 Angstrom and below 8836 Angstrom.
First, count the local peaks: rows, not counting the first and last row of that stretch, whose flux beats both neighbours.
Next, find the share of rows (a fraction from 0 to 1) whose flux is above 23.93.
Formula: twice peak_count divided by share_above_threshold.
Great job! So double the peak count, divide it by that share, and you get 17.0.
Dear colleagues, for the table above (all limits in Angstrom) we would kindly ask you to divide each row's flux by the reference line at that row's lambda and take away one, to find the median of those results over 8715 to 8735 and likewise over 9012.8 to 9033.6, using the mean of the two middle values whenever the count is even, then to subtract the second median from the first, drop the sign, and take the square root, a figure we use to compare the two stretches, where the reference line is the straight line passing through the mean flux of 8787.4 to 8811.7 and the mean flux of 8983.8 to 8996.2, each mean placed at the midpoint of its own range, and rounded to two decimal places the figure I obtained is 0.15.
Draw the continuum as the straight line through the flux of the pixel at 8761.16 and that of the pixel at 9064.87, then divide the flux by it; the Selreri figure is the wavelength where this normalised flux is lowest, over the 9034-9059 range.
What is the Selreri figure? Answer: 9044.02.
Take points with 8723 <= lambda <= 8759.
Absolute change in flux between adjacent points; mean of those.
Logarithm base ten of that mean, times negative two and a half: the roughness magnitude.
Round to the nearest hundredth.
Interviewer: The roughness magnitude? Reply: 2.01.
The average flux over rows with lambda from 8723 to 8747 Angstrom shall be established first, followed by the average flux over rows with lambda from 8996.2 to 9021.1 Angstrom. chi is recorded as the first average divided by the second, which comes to 0.94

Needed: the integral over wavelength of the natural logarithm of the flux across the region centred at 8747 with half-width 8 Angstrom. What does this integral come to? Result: 50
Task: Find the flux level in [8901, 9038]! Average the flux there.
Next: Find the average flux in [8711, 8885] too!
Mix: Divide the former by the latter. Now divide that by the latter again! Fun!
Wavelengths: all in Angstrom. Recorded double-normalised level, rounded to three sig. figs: 0.0431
